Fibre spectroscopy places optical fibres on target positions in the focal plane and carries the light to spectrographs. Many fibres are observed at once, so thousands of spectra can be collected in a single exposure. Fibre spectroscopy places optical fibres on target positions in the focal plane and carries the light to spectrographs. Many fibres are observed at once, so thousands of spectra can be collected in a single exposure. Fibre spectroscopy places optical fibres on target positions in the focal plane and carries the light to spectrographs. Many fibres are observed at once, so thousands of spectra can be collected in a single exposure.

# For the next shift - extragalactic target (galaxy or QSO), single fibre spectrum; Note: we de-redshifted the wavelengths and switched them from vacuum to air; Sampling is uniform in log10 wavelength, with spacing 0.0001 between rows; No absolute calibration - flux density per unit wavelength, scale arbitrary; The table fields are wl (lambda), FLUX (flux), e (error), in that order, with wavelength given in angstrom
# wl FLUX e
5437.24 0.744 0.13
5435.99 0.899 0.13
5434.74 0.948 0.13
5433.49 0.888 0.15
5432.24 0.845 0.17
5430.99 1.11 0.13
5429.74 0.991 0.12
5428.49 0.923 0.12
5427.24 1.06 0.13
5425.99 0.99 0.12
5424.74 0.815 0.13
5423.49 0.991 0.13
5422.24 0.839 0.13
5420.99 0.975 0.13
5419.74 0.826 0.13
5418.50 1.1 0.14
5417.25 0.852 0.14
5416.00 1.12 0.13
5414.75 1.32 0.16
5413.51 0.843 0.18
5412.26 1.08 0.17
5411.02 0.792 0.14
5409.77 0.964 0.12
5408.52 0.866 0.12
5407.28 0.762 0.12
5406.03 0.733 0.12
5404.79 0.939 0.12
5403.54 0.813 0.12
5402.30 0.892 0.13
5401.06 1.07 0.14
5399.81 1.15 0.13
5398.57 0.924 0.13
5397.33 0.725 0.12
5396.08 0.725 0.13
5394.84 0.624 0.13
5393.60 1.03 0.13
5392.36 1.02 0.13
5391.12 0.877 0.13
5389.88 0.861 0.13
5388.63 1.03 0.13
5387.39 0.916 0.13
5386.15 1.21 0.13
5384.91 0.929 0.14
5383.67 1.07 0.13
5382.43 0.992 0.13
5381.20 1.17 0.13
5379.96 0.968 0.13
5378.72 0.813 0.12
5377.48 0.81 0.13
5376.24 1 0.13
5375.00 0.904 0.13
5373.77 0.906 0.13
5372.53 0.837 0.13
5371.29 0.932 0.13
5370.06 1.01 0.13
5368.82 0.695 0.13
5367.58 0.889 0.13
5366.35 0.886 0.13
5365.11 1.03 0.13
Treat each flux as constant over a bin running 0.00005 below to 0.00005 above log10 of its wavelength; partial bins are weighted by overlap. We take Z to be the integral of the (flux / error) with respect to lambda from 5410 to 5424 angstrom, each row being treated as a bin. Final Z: 96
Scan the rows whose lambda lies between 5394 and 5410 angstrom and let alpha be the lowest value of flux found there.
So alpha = 0.624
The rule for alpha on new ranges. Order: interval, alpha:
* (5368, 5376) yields 0.695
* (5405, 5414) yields 0.733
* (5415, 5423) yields 0.826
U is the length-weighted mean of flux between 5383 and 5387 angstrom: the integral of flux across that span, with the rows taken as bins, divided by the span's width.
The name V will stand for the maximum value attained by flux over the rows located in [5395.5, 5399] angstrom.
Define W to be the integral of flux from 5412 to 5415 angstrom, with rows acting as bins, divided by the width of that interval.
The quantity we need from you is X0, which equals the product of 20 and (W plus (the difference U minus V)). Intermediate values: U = 1.06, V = 0.924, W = 1.05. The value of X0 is 24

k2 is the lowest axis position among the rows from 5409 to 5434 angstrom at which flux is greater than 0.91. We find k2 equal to 5409.77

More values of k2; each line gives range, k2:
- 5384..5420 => 5384.91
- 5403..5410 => 5404.79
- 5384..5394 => 5384.91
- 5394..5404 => 5398.57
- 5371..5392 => 5371.29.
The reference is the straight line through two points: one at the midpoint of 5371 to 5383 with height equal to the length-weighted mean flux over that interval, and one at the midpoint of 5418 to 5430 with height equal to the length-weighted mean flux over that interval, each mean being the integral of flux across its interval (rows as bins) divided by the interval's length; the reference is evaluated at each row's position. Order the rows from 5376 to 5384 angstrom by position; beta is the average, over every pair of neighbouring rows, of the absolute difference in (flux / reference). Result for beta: 0.144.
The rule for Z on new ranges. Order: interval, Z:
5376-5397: 152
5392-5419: 187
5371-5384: 95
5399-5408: 65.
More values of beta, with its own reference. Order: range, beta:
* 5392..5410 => 0.140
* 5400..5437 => 0.173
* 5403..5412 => 0.130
